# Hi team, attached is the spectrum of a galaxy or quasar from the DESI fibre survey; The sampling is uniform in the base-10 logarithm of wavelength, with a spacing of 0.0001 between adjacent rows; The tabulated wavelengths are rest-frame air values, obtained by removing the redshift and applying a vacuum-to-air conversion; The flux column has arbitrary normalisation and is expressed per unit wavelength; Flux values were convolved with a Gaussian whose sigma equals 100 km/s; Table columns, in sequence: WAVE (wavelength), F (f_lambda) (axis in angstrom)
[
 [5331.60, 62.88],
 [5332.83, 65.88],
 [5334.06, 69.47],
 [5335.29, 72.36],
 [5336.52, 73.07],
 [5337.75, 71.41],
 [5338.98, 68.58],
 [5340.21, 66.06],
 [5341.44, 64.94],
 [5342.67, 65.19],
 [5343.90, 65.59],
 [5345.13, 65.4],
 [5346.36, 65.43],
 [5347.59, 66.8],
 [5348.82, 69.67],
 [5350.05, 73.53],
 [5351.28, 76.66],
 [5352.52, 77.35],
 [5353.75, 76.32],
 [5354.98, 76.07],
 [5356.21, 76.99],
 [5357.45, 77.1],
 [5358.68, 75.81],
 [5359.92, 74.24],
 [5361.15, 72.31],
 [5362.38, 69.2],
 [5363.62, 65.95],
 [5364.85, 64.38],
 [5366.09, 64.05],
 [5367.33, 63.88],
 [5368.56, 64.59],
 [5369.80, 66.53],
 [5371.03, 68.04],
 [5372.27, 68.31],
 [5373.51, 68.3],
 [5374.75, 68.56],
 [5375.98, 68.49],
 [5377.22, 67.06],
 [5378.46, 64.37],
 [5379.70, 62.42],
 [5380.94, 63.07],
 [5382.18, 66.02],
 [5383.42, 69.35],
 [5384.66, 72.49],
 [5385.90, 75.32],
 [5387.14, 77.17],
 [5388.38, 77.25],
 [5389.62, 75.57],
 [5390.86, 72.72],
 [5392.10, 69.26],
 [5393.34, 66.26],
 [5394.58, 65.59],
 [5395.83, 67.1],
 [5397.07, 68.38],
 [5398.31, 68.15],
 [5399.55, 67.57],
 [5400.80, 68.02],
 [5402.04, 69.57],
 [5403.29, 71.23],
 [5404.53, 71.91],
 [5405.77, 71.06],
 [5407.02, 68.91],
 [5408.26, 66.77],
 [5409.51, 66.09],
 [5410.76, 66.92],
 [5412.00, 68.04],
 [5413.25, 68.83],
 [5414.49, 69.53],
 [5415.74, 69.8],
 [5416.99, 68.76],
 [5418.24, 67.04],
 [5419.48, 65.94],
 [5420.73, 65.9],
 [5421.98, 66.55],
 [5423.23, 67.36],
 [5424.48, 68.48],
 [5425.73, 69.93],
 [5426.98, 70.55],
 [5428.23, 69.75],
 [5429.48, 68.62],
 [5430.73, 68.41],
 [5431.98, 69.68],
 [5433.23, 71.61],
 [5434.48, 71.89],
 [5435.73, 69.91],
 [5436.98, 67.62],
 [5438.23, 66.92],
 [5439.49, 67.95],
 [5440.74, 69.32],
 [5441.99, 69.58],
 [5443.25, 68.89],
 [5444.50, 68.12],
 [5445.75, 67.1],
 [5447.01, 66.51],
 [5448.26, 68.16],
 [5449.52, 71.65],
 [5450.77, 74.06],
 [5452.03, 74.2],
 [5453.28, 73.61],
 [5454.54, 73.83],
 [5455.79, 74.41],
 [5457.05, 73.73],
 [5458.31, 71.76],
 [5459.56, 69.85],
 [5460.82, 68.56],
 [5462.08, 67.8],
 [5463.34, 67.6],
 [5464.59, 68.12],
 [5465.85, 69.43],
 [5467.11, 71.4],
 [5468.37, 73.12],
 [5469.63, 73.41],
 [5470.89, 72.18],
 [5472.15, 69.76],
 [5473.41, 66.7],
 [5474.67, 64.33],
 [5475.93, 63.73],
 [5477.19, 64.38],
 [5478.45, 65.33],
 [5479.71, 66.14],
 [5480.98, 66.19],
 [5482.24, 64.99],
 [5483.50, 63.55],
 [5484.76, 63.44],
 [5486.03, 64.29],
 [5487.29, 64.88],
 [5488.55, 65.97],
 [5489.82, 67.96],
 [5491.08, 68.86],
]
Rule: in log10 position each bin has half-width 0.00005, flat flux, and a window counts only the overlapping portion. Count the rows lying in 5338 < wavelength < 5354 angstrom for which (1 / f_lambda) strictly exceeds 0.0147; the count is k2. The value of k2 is 7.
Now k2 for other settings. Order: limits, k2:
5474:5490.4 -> 13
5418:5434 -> 5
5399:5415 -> 5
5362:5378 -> 7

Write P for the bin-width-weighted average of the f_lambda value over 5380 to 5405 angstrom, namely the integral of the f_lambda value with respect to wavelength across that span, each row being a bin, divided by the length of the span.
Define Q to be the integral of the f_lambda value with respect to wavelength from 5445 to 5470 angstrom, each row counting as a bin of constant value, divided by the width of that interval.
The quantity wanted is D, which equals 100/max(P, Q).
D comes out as 1.411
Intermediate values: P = 70.0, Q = 70.9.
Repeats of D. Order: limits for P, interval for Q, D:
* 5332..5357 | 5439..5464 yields 1.421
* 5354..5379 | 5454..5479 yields 1.439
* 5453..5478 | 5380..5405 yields 1.429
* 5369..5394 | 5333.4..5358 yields 1.411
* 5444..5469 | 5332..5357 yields 1.415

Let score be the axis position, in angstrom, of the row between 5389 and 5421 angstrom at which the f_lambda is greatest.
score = 5389.62 angstrom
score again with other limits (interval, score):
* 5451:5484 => 5455.79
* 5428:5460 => 5455.79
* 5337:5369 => 5352.52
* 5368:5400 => 5388.38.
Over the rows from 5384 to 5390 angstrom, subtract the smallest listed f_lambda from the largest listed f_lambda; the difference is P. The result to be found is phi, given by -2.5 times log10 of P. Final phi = -1.7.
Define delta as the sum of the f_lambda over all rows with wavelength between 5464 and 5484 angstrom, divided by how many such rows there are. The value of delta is 67.7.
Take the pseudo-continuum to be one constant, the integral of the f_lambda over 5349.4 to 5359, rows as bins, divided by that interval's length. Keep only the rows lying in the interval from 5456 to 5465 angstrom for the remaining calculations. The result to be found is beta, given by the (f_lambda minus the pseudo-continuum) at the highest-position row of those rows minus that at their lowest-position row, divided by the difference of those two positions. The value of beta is -0.74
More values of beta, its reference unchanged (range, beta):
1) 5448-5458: 0.63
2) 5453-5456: 0.32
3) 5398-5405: 0.60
